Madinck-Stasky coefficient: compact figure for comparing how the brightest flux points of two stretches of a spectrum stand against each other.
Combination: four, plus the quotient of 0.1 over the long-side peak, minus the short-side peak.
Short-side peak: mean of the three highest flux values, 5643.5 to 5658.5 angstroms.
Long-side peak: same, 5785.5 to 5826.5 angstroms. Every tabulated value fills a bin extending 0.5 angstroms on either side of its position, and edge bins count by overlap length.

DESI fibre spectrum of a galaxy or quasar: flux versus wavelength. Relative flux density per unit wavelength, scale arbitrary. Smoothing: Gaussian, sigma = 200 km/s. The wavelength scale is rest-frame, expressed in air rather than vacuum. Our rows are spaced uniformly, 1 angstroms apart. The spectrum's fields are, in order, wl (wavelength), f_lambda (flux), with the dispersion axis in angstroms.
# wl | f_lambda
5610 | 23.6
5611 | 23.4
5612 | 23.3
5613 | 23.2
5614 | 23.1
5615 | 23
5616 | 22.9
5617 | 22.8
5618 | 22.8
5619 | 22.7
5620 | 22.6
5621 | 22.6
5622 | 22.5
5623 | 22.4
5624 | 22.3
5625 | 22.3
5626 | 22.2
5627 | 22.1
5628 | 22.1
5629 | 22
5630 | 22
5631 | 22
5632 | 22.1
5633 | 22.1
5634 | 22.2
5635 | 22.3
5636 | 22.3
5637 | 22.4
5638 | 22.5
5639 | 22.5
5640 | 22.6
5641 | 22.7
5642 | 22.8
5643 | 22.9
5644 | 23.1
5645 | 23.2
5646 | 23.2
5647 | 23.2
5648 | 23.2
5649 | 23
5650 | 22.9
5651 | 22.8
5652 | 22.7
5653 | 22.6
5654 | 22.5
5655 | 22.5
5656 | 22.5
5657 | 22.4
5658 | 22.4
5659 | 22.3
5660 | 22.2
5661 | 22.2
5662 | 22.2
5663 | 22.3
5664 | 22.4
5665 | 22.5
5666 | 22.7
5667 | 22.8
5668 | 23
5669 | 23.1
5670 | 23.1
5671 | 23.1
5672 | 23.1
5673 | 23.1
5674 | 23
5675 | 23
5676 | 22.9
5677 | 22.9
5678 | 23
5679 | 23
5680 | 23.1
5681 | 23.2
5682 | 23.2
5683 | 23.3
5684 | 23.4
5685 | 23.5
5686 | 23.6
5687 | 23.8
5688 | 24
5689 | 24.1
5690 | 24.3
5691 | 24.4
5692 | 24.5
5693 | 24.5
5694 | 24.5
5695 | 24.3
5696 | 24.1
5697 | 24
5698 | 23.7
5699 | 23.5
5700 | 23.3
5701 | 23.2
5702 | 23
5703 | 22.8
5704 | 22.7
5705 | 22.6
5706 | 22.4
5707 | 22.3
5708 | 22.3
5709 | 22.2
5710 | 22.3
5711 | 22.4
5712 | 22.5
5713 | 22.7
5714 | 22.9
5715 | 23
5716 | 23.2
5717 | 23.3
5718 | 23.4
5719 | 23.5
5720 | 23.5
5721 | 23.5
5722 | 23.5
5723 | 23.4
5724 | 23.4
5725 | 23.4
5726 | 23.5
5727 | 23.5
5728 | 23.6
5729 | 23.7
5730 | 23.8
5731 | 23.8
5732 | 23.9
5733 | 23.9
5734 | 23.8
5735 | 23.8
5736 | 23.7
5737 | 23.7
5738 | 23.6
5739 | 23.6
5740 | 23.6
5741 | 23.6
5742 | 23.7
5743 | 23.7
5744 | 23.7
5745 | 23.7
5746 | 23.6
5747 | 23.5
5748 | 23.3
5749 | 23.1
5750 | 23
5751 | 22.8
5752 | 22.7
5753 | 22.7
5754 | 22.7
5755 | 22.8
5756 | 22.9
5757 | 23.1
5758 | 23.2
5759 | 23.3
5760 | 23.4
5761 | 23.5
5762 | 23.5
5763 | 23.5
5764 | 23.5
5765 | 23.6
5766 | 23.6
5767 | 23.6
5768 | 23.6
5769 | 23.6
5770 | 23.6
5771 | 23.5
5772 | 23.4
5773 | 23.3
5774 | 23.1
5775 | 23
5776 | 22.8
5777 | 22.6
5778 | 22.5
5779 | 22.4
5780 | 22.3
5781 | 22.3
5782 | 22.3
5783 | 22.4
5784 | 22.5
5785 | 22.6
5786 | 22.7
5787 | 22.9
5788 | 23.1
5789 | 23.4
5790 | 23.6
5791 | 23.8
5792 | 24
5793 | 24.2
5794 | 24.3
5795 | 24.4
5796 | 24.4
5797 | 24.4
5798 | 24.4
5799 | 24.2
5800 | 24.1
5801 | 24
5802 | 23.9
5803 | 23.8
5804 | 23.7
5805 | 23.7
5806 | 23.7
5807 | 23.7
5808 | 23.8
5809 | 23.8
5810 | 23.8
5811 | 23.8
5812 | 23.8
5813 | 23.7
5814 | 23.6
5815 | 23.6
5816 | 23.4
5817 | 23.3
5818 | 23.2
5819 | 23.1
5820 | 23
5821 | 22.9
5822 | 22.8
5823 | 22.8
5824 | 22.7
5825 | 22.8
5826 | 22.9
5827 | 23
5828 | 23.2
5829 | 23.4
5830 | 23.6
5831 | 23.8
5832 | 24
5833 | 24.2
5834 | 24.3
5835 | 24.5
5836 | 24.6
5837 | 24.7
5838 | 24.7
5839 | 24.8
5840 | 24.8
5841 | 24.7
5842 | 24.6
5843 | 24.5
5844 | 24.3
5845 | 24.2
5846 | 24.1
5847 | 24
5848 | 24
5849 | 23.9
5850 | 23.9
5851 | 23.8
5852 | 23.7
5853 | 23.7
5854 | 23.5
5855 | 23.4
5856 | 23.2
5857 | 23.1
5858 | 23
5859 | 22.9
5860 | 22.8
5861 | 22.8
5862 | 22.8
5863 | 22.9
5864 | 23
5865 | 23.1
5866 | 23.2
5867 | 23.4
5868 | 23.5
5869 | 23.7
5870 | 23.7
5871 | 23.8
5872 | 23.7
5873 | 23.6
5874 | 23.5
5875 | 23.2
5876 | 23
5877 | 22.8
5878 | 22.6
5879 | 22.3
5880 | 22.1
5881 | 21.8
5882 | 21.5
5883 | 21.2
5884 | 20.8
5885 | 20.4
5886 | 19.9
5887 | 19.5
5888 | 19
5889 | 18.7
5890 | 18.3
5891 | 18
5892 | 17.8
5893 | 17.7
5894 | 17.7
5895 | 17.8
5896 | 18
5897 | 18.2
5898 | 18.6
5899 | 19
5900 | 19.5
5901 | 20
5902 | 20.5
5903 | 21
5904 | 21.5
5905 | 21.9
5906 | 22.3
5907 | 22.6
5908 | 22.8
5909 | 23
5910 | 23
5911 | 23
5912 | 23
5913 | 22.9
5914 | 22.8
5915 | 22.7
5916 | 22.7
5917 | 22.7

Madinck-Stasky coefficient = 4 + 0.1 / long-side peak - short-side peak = -19.2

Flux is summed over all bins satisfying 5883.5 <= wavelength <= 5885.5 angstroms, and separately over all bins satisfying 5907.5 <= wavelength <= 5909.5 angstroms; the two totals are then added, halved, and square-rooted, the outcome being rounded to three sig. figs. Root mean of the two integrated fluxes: 6.60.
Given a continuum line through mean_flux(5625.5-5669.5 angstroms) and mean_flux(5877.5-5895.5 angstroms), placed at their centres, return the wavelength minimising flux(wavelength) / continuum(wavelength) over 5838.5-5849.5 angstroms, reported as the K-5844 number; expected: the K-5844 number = 5849 angstroms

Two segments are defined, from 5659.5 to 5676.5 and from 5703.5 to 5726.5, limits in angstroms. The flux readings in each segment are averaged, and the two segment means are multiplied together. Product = 522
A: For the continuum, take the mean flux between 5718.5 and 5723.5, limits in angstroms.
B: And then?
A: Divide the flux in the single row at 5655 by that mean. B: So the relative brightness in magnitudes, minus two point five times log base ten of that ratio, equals 0.046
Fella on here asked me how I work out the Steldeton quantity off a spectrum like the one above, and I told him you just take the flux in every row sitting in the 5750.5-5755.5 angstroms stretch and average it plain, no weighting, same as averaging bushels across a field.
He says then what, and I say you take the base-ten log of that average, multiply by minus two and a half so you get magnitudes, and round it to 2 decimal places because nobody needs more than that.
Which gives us -3.39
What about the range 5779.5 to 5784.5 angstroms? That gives -3.37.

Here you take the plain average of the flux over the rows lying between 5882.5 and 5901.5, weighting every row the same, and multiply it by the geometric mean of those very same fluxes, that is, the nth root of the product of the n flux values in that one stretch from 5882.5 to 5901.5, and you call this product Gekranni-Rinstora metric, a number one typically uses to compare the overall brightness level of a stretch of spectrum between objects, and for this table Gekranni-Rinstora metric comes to 359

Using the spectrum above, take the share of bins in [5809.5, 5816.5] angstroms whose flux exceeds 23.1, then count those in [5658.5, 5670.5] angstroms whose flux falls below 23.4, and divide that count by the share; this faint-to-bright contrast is 12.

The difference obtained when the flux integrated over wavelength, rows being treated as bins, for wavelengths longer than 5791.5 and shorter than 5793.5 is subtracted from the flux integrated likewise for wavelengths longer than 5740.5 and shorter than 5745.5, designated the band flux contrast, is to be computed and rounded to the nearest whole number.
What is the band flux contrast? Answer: 70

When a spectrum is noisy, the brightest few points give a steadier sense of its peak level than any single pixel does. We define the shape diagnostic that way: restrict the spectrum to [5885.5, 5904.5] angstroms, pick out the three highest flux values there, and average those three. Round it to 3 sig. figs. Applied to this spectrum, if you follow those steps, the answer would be 21.0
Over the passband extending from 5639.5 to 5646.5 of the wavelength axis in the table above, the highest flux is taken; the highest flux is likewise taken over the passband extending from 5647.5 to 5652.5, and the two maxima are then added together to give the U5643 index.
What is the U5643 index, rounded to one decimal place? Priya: 46.4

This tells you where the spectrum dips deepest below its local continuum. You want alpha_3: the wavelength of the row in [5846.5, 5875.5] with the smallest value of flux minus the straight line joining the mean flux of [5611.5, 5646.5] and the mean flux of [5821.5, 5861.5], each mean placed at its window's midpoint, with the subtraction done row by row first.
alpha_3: 5862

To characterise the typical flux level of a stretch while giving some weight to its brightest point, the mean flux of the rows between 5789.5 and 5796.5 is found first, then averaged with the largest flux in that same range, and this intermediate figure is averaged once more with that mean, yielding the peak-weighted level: 24.2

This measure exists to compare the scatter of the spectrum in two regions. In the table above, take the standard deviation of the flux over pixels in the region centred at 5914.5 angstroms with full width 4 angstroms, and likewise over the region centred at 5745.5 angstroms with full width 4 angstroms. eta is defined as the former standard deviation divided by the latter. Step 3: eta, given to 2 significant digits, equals 1.0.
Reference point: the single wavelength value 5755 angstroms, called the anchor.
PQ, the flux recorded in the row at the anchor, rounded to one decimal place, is 22.8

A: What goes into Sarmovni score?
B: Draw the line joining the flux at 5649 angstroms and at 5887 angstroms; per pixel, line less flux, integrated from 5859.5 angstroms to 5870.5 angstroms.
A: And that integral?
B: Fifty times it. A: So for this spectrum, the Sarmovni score -1842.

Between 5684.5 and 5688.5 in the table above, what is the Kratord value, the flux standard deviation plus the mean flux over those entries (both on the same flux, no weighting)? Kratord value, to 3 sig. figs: 23.9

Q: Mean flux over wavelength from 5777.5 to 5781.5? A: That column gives 22.4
